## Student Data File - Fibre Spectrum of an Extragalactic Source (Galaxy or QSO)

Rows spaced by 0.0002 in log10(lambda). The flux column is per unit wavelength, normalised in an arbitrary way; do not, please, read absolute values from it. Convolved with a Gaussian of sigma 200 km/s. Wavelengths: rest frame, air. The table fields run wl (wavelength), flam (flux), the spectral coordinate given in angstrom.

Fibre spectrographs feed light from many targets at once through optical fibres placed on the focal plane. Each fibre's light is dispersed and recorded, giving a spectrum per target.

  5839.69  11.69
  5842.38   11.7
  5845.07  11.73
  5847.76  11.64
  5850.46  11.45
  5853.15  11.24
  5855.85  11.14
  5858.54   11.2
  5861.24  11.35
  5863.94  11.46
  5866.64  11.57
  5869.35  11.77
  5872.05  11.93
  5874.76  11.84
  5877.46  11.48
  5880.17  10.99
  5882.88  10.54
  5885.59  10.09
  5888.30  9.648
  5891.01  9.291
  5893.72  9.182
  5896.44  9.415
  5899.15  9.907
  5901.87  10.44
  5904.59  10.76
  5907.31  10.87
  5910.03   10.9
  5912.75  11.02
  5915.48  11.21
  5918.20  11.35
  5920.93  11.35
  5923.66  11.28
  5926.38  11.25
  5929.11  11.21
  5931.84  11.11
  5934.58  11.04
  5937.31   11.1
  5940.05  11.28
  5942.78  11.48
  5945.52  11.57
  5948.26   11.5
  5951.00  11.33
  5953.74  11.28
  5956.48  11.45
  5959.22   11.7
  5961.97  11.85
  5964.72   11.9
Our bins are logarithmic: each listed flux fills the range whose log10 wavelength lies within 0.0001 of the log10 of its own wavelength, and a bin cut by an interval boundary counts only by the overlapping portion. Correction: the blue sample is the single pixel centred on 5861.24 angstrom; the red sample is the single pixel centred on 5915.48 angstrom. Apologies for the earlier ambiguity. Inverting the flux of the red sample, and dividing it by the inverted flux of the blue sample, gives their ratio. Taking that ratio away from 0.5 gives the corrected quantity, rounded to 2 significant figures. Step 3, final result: -0.51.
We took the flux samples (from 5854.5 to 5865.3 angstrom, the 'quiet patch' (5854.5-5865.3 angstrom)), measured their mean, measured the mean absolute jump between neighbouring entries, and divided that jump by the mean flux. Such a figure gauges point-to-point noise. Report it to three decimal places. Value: 0.009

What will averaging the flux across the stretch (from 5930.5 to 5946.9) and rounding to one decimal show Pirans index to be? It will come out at 11.3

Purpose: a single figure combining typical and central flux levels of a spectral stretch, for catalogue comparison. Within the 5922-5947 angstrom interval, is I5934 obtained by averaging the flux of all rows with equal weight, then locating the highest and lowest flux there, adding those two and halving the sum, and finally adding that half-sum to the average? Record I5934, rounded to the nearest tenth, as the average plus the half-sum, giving 22.6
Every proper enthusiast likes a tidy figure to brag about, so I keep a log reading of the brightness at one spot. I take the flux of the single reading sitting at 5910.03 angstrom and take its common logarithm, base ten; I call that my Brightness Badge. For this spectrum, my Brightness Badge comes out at 1.04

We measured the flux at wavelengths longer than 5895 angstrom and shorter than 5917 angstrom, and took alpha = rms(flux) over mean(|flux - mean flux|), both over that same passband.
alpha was 22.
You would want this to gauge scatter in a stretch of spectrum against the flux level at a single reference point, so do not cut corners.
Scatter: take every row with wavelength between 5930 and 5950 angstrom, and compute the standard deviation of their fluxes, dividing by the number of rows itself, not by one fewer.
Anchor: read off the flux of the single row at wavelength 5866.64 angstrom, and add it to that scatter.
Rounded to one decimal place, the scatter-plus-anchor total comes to 11.8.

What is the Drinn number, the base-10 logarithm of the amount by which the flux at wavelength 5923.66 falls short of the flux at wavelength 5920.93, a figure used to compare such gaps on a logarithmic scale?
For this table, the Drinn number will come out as -1.2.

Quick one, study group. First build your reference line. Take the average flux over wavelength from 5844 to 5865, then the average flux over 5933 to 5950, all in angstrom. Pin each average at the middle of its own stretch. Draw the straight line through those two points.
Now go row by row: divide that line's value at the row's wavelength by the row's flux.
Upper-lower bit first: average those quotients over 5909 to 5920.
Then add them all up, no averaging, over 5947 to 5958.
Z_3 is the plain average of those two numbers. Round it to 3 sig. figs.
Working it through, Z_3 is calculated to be 2.50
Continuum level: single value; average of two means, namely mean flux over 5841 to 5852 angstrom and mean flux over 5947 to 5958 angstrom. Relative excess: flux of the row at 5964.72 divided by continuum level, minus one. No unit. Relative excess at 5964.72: 0.034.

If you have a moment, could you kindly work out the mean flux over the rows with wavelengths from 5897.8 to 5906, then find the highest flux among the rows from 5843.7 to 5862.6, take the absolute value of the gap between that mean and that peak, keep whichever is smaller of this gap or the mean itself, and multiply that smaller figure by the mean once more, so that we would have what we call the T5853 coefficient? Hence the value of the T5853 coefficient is 14.1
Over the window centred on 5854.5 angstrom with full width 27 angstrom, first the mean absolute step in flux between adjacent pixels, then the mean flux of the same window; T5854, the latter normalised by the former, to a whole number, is 98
